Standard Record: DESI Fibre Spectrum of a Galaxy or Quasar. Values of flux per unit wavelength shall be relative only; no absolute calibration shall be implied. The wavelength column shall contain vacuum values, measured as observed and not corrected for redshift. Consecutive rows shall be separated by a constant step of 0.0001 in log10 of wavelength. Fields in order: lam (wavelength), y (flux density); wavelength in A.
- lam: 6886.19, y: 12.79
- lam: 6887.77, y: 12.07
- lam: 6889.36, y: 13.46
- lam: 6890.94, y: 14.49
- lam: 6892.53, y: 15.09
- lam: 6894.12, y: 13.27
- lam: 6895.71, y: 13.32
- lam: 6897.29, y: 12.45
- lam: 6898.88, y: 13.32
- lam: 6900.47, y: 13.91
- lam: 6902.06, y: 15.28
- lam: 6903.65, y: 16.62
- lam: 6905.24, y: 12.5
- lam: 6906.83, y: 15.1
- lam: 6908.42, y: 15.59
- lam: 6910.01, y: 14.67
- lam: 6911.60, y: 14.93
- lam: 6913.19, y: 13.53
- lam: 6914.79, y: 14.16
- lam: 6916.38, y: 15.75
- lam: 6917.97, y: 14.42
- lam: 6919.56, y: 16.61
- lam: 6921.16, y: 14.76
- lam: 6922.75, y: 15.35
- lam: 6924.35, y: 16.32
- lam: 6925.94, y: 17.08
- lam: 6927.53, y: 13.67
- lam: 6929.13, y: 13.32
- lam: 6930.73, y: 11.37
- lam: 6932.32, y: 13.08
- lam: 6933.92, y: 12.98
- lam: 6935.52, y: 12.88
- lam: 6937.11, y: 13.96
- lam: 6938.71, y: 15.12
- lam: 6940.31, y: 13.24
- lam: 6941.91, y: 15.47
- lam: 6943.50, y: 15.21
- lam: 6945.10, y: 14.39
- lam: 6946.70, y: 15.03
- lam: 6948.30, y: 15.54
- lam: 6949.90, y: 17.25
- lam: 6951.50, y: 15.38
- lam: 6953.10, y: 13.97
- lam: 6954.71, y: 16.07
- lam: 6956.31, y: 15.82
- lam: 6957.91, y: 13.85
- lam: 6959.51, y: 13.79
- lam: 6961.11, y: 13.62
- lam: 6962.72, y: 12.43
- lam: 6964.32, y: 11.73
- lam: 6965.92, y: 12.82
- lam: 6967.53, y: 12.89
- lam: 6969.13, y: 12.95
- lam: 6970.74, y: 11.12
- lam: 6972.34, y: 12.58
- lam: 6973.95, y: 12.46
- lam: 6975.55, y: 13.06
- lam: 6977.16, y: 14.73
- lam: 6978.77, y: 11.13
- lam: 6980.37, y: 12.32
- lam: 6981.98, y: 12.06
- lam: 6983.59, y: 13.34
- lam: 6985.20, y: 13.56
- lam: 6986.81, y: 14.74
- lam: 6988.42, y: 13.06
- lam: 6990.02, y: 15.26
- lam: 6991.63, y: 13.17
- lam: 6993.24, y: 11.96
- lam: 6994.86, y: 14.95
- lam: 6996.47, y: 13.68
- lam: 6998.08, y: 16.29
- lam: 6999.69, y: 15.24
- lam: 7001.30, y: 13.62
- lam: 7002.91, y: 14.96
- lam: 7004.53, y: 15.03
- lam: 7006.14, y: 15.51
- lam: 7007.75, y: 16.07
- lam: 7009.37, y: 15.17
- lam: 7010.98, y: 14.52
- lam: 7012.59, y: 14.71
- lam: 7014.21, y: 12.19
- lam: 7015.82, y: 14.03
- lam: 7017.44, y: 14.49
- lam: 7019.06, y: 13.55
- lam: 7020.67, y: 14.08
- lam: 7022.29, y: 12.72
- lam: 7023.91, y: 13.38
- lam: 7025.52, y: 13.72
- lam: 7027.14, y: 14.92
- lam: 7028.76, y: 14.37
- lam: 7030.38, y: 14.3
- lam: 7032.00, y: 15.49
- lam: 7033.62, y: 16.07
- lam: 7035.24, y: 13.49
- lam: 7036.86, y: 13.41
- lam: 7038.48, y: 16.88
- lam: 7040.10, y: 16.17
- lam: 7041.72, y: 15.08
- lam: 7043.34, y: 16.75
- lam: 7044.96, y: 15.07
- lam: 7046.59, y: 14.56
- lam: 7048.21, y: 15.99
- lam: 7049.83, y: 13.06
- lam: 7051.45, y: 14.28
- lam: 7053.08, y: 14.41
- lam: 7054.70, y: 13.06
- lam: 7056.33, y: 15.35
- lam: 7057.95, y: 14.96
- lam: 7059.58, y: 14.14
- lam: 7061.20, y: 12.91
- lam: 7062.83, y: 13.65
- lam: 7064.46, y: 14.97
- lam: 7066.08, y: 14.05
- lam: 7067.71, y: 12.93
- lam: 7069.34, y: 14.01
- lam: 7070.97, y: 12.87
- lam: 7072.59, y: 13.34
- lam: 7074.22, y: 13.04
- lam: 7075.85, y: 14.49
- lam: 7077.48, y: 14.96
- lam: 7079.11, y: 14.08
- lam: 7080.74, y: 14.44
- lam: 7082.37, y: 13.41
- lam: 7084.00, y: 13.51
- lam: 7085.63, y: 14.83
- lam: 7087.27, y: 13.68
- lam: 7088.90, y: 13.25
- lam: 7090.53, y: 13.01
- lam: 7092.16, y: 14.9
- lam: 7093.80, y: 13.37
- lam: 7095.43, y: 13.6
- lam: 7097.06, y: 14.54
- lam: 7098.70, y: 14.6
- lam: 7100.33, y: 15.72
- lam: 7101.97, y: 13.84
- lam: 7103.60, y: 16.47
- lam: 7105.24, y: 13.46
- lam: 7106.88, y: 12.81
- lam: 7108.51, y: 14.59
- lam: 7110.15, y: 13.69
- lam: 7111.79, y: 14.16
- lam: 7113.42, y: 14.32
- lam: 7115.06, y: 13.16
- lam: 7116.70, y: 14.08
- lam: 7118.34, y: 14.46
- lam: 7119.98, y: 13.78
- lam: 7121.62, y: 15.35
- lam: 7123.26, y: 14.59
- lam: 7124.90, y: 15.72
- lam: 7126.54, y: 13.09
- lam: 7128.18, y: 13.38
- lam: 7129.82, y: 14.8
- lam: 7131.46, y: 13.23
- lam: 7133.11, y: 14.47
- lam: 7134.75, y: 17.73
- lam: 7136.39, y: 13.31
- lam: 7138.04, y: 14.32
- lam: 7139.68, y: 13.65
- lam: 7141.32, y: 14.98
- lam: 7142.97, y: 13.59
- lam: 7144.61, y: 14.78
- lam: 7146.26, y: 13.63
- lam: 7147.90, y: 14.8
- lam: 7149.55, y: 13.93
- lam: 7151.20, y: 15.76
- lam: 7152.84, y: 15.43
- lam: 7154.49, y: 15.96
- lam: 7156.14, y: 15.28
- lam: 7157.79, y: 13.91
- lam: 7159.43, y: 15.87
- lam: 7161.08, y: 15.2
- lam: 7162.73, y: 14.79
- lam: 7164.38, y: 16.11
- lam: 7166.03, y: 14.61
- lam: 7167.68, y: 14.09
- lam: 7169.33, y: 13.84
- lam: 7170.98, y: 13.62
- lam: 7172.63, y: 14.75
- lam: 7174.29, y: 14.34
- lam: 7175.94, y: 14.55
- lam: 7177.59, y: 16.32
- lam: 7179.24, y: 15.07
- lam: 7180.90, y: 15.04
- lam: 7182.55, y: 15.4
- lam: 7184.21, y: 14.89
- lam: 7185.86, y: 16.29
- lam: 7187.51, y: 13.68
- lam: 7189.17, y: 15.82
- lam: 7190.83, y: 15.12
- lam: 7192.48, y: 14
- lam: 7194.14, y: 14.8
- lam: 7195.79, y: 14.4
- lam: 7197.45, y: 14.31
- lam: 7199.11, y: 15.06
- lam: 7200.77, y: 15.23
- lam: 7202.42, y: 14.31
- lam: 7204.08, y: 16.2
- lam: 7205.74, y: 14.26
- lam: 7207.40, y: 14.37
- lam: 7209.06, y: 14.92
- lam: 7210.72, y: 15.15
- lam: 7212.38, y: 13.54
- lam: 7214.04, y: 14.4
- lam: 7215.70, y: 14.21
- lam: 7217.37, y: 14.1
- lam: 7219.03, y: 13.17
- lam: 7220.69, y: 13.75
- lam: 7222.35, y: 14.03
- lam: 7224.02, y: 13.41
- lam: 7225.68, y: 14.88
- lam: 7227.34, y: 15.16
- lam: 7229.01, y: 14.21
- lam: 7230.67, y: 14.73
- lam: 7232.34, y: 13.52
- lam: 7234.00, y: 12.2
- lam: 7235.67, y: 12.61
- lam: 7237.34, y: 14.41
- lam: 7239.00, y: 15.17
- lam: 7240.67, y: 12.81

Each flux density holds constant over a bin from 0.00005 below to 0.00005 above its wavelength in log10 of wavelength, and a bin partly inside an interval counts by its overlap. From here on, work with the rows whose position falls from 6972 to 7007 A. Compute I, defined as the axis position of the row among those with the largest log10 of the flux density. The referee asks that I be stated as 6998.08 A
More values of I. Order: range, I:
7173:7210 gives 7177.59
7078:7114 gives 7103.60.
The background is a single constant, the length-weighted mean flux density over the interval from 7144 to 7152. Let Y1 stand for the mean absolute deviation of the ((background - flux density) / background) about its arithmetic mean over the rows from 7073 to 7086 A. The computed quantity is 0.040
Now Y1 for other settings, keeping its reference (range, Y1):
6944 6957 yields 0.051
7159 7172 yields 0.050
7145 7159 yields 0.053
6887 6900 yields 0.047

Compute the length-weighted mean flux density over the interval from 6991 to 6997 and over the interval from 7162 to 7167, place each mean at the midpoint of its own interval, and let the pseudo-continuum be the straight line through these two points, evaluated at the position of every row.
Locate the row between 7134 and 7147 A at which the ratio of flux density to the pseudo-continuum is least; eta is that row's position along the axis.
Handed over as 7136.39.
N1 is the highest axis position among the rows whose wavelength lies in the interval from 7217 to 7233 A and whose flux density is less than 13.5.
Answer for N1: 7224.02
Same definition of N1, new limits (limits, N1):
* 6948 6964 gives 6962.72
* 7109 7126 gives 7115.06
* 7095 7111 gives 7106.88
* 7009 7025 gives 7023.91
